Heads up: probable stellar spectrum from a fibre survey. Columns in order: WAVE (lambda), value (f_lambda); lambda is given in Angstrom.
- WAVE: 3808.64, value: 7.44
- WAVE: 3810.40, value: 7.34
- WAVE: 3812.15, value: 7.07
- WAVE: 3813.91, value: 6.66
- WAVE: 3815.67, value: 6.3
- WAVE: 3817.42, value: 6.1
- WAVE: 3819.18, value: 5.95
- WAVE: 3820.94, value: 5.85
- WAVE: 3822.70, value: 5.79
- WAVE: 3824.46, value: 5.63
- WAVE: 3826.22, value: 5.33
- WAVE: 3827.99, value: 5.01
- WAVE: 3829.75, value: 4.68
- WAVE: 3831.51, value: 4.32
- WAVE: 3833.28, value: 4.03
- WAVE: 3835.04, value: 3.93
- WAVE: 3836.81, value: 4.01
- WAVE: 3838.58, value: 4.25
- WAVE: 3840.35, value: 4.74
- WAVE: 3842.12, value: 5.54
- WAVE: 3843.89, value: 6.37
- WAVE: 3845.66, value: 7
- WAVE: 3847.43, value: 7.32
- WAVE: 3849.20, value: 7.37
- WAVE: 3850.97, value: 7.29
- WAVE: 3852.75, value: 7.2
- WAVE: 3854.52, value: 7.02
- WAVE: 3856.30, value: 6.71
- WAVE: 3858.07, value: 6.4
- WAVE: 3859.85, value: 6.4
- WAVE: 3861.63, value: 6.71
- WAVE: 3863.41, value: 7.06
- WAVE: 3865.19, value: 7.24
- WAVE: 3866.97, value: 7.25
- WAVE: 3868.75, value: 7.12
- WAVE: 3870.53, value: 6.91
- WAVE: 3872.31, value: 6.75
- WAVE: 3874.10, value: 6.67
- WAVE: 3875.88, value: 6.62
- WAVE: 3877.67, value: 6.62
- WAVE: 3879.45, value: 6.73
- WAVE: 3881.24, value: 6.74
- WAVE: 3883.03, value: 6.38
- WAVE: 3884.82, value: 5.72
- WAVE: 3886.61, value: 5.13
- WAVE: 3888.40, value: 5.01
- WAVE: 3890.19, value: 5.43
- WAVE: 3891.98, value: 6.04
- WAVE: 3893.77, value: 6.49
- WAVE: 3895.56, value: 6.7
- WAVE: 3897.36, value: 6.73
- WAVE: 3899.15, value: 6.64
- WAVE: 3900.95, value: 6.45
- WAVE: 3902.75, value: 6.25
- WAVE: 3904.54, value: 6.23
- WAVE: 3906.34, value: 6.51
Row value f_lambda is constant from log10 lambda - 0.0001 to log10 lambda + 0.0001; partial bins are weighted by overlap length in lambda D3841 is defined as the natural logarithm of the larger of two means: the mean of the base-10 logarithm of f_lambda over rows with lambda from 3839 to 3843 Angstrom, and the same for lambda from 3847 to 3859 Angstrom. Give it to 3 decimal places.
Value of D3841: -0.166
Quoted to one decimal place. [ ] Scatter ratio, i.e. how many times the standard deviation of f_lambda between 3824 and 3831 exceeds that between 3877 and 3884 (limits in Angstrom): 2.4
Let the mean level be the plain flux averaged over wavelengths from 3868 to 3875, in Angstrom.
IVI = 6.86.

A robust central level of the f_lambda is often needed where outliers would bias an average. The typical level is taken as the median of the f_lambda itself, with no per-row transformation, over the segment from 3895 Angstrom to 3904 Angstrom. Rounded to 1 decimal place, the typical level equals 6.6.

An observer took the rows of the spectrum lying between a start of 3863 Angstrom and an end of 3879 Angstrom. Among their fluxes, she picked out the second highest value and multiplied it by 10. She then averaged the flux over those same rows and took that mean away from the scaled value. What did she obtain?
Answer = 65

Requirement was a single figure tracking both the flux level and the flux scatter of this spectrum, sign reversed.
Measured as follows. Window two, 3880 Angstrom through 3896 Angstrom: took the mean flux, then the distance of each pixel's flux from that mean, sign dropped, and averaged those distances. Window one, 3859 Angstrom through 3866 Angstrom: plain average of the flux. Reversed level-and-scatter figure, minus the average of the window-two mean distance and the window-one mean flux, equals -3.7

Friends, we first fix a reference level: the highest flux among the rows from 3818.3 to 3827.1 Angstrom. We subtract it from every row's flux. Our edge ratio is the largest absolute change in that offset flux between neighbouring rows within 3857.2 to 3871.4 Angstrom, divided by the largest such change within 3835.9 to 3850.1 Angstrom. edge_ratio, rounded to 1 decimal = 0.4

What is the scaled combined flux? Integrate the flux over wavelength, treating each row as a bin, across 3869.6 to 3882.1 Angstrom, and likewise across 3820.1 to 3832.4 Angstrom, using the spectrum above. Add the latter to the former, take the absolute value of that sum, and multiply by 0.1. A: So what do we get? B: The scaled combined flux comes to 14.8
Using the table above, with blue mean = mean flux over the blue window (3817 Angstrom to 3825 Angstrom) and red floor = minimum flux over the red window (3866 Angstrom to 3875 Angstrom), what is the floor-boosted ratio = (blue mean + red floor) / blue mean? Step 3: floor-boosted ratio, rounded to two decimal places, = 2.14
